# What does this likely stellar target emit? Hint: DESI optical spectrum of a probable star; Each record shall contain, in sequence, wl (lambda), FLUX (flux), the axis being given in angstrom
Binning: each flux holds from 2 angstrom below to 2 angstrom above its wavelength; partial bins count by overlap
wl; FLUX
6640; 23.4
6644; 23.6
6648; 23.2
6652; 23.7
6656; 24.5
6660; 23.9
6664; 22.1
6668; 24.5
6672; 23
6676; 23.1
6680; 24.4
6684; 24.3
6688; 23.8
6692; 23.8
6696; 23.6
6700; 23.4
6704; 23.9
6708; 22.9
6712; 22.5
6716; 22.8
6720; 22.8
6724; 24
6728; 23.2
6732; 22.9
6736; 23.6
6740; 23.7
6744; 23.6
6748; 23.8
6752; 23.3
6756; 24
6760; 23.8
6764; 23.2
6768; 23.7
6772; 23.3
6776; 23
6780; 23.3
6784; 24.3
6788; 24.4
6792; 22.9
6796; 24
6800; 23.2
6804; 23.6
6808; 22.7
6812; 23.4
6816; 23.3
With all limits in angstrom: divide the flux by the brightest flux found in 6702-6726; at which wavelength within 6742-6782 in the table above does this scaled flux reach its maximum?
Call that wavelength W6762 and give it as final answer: 6756 angstrom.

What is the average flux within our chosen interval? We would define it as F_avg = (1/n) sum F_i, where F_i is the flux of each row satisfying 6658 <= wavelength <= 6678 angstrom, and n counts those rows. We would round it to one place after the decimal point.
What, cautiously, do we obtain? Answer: 23.3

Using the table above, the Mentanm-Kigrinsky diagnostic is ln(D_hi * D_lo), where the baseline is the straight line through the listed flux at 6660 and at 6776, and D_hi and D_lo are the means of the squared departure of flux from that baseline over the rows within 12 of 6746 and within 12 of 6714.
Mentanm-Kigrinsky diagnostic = -2.2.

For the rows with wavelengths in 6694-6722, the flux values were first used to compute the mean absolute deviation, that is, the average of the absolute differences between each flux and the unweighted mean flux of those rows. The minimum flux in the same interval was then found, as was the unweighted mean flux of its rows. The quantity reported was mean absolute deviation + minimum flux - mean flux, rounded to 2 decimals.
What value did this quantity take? -0.20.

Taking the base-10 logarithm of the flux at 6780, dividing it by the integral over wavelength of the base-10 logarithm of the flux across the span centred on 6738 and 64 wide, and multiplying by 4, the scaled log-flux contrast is 0.0625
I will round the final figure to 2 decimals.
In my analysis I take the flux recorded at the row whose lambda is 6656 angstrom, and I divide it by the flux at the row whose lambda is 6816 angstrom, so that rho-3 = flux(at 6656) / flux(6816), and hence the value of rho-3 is 1.05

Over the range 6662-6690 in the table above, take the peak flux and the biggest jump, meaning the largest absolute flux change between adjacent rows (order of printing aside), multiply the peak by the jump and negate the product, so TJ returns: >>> -59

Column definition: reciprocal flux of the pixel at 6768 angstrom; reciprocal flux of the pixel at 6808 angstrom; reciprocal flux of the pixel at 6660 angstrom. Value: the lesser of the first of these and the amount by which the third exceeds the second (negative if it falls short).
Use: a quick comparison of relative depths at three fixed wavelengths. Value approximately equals -0.0022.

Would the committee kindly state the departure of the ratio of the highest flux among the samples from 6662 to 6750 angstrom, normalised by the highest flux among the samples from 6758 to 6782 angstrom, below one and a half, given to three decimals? 0.471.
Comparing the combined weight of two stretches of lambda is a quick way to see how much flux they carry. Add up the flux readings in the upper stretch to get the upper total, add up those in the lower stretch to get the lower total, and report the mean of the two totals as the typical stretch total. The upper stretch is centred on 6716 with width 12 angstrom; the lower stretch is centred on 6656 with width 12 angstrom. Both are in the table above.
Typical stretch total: 70.1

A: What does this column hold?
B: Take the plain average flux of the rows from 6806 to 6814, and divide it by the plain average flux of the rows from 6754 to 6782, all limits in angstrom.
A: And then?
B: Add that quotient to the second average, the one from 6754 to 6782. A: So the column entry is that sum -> 24.5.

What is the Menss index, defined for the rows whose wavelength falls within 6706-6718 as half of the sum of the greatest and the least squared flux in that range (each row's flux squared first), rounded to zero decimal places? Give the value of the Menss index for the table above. 515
